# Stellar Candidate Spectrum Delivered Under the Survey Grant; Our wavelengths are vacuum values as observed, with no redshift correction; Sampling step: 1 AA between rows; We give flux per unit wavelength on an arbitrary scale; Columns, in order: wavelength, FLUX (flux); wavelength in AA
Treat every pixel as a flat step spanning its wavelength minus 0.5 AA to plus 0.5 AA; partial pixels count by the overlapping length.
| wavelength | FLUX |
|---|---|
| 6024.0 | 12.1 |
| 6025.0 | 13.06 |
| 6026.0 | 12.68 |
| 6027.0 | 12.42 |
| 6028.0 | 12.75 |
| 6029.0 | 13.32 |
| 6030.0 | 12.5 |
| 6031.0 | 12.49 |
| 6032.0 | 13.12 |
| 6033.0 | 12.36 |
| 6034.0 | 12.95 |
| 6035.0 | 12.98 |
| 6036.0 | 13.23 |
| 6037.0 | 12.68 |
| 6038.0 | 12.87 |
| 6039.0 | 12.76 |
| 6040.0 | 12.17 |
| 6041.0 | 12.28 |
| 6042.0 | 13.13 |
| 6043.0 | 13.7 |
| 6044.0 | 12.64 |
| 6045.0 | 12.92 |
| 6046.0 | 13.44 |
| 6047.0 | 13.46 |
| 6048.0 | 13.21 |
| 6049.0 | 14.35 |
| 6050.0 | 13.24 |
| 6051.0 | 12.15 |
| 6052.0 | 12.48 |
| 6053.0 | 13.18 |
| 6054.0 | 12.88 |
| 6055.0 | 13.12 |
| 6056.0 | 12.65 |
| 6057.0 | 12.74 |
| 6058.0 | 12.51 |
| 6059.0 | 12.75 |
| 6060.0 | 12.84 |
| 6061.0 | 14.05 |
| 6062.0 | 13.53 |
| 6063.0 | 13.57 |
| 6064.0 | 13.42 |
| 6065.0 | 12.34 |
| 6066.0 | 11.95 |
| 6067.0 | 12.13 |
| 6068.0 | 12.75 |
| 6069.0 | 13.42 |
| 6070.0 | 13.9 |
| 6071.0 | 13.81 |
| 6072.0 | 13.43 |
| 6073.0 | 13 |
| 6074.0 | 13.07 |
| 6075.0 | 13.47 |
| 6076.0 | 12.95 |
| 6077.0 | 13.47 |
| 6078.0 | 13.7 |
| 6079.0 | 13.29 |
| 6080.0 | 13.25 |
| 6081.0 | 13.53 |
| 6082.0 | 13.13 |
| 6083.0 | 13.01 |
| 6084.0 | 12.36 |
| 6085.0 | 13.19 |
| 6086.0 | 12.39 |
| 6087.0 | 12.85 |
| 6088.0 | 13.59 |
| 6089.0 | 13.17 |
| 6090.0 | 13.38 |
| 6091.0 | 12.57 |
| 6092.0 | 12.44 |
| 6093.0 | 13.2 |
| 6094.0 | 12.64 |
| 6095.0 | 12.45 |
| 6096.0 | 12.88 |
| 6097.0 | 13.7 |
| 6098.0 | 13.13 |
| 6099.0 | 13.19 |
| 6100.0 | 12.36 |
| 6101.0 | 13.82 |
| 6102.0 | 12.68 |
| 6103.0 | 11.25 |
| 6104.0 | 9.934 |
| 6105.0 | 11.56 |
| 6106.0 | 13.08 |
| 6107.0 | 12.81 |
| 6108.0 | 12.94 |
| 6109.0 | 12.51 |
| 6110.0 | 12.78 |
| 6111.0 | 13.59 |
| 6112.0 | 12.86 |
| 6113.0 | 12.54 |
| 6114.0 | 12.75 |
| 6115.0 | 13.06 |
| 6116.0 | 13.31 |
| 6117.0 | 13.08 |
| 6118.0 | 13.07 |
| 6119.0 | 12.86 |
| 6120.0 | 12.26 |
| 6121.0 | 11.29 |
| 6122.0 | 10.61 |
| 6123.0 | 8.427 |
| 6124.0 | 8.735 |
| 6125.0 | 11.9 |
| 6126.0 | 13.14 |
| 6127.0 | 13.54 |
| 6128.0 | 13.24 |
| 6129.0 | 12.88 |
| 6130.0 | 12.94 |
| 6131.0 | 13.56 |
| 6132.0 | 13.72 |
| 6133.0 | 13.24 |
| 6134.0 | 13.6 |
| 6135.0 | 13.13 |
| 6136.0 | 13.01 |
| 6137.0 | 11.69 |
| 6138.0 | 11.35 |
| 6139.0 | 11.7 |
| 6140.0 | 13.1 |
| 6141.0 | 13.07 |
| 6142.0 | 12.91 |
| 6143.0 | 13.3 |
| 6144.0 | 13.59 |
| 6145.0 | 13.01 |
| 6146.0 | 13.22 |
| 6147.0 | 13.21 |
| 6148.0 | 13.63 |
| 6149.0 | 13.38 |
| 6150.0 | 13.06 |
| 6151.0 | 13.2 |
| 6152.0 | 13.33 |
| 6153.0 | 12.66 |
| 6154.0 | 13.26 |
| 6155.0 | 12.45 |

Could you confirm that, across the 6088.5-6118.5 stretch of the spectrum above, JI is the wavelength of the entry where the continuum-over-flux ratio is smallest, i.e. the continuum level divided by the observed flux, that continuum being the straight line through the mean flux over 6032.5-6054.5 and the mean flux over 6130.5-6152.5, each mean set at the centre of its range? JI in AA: 6101.0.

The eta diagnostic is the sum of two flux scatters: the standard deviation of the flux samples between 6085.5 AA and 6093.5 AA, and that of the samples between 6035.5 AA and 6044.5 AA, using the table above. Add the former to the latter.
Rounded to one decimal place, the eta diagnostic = 0.9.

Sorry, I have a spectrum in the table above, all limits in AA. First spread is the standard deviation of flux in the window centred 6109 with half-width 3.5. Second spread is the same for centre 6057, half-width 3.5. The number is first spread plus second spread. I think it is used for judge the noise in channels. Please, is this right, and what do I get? 0.5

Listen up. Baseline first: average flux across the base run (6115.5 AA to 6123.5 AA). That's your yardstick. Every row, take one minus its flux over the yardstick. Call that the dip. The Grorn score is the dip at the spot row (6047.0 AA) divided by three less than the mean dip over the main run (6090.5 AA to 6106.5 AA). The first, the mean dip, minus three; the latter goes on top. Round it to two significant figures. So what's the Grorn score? 0.044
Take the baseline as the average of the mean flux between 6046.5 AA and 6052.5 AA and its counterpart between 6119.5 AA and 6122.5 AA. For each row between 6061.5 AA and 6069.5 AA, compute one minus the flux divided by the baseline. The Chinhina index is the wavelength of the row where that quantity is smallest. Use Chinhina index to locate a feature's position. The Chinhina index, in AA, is 6063.0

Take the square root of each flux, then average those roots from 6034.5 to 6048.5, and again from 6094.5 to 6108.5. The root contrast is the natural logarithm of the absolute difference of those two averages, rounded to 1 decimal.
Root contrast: -2.8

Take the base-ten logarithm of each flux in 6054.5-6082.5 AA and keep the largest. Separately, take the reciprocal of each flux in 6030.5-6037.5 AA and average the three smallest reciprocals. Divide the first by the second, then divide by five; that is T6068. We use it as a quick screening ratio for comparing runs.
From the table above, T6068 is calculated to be 3.01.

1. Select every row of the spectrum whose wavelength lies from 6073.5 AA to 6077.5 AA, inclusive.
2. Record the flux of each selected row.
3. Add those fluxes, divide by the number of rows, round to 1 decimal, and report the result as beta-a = 13.2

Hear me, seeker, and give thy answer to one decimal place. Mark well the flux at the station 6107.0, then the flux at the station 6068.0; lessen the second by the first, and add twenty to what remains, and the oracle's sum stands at 19.9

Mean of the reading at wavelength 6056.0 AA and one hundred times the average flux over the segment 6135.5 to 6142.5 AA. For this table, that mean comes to 627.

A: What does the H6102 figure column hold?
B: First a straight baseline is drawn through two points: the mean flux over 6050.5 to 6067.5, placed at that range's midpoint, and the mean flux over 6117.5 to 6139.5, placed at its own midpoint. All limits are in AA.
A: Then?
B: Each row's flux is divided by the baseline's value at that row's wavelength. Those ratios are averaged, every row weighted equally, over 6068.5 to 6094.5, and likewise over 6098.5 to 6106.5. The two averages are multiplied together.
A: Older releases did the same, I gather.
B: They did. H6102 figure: 1.02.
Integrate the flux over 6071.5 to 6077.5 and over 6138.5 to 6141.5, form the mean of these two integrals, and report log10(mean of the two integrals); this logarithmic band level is 1.77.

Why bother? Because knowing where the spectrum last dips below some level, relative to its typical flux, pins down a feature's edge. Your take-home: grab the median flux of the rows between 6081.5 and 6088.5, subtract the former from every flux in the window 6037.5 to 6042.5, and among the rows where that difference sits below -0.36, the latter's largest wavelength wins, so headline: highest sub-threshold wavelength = 6041.0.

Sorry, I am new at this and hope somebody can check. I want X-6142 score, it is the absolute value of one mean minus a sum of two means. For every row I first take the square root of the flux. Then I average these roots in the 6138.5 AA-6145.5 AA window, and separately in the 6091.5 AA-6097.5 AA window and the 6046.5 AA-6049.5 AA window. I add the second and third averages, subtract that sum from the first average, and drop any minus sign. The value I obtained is 3.69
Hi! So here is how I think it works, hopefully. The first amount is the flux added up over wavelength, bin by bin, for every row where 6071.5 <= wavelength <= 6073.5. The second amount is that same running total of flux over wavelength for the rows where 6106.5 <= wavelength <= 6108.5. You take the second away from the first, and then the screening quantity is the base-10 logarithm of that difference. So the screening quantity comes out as -0.2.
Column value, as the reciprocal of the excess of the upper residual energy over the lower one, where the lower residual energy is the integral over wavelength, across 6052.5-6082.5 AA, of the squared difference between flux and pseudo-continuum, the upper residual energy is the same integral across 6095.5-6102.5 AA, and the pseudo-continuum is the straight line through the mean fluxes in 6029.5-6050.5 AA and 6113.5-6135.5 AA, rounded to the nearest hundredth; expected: -0.13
